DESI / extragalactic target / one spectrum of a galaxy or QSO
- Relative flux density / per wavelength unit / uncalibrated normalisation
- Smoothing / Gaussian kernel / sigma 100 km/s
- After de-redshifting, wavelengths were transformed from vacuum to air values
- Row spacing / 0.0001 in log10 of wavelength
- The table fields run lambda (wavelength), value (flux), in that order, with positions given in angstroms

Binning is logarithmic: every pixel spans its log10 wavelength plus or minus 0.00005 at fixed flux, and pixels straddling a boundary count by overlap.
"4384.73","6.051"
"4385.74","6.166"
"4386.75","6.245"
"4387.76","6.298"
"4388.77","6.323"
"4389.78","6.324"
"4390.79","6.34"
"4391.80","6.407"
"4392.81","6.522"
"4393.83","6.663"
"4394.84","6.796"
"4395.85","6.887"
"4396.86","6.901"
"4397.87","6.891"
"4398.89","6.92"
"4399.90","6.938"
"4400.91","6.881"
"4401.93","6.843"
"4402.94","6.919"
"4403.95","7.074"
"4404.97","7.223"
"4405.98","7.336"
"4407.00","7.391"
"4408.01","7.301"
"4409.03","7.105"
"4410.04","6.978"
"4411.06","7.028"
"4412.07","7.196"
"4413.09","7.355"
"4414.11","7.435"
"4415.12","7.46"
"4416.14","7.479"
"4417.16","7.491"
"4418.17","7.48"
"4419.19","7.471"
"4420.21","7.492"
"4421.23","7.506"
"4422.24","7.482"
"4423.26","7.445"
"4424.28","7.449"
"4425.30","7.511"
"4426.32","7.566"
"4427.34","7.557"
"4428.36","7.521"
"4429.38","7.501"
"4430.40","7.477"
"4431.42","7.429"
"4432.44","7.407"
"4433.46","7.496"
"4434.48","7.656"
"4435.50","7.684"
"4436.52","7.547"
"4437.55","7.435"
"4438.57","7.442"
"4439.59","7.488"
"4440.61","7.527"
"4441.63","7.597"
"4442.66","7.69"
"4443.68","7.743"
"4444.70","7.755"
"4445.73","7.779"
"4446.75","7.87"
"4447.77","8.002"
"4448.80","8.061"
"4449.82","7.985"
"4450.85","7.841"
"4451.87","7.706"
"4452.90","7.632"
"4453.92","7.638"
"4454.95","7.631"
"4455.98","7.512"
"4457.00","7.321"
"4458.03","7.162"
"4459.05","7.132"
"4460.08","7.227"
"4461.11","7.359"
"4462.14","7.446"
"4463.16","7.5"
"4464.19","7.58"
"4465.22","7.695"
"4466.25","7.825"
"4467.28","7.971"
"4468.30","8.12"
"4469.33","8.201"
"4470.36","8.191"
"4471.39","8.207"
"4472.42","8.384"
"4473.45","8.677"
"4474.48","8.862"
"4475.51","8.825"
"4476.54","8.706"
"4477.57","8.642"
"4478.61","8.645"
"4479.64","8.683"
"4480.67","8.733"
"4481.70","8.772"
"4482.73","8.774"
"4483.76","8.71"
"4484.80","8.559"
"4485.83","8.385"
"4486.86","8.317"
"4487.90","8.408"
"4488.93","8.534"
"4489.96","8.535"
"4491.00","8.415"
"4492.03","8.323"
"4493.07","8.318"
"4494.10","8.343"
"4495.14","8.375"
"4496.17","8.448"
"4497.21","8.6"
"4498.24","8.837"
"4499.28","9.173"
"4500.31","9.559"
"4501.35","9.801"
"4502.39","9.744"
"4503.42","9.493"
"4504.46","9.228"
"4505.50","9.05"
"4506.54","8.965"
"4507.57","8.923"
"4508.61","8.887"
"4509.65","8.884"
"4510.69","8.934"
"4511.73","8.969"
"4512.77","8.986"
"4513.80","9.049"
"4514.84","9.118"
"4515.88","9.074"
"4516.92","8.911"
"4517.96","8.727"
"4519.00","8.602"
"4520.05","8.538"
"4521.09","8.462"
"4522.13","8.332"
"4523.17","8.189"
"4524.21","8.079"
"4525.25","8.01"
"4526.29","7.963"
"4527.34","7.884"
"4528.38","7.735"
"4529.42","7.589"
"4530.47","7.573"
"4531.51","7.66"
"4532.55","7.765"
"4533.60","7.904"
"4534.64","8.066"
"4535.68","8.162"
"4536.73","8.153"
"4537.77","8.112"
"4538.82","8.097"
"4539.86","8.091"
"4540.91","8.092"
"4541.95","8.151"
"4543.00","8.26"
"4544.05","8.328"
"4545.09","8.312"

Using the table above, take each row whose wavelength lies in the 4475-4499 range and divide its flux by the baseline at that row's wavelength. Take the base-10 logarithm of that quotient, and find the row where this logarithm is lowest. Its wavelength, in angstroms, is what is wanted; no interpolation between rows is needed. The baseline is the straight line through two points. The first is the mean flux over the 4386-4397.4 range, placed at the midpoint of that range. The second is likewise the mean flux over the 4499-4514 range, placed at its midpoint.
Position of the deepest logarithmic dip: 4493.07 angstroms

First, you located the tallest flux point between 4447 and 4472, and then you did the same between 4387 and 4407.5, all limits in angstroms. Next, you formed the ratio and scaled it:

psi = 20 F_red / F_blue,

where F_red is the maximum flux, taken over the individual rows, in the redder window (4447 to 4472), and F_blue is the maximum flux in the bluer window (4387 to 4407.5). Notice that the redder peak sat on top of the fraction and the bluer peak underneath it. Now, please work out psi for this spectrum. 22.2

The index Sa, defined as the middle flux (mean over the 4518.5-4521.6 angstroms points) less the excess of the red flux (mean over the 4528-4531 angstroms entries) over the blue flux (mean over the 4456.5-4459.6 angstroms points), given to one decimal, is 8.1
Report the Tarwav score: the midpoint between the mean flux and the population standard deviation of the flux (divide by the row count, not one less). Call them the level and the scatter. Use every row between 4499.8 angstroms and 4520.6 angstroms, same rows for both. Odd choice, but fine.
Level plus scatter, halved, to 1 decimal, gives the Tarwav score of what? 4.7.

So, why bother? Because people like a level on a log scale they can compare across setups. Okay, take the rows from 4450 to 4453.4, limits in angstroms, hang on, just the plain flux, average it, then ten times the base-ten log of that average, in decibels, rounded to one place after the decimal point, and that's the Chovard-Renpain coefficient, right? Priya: 8.9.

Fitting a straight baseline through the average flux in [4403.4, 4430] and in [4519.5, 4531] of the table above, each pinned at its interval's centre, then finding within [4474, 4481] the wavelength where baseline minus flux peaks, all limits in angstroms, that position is 4478.61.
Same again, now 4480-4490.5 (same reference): 4486.86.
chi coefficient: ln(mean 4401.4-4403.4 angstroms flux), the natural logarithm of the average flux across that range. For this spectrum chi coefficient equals 1.93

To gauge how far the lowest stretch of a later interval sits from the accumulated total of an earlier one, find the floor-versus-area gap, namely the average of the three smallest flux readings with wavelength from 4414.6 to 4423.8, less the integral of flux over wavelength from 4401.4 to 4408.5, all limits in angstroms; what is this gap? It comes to -43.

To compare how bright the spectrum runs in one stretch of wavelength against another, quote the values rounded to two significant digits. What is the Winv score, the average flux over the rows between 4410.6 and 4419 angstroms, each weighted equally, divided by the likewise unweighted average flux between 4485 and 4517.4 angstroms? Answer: 0.83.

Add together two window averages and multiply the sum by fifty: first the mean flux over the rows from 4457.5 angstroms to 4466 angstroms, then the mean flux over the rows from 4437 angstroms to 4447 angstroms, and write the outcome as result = 751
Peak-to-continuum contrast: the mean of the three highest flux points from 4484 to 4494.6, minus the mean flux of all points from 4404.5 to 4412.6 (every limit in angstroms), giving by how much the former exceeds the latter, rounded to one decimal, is 1.3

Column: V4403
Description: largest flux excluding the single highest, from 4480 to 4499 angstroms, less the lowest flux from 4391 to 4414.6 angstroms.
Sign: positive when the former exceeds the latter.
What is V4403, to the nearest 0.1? 2.4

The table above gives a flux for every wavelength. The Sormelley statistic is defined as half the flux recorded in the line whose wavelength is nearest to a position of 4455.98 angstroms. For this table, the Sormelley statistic 3.8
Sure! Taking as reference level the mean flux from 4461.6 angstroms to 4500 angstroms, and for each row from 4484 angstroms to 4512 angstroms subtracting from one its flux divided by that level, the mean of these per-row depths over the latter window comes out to -0.05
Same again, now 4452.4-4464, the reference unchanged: 0.12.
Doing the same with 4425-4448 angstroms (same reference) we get 0.10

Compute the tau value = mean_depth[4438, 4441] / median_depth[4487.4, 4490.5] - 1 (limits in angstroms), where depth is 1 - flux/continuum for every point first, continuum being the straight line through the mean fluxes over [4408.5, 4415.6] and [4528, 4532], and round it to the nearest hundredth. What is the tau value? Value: -0.84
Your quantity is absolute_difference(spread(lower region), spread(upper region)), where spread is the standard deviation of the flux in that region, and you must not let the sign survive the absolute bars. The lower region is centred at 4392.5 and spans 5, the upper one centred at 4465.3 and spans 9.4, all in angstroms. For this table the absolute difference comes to 0.12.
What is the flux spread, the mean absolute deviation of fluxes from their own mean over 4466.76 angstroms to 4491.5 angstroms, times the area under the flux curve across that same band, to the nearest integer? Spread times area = 44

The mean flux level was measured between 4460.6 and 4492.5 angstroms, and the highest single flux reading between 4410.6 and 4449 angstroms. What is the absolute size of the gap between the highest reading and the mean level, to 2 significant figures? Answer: 0.26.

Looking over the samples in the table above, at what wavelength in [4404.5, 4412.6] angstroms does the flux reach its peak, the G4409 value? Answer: 4407.00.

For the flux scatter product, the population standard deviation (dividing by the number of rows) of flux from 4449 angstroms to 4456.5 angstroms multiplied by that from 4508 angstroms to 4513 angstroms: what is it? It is 0.0061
